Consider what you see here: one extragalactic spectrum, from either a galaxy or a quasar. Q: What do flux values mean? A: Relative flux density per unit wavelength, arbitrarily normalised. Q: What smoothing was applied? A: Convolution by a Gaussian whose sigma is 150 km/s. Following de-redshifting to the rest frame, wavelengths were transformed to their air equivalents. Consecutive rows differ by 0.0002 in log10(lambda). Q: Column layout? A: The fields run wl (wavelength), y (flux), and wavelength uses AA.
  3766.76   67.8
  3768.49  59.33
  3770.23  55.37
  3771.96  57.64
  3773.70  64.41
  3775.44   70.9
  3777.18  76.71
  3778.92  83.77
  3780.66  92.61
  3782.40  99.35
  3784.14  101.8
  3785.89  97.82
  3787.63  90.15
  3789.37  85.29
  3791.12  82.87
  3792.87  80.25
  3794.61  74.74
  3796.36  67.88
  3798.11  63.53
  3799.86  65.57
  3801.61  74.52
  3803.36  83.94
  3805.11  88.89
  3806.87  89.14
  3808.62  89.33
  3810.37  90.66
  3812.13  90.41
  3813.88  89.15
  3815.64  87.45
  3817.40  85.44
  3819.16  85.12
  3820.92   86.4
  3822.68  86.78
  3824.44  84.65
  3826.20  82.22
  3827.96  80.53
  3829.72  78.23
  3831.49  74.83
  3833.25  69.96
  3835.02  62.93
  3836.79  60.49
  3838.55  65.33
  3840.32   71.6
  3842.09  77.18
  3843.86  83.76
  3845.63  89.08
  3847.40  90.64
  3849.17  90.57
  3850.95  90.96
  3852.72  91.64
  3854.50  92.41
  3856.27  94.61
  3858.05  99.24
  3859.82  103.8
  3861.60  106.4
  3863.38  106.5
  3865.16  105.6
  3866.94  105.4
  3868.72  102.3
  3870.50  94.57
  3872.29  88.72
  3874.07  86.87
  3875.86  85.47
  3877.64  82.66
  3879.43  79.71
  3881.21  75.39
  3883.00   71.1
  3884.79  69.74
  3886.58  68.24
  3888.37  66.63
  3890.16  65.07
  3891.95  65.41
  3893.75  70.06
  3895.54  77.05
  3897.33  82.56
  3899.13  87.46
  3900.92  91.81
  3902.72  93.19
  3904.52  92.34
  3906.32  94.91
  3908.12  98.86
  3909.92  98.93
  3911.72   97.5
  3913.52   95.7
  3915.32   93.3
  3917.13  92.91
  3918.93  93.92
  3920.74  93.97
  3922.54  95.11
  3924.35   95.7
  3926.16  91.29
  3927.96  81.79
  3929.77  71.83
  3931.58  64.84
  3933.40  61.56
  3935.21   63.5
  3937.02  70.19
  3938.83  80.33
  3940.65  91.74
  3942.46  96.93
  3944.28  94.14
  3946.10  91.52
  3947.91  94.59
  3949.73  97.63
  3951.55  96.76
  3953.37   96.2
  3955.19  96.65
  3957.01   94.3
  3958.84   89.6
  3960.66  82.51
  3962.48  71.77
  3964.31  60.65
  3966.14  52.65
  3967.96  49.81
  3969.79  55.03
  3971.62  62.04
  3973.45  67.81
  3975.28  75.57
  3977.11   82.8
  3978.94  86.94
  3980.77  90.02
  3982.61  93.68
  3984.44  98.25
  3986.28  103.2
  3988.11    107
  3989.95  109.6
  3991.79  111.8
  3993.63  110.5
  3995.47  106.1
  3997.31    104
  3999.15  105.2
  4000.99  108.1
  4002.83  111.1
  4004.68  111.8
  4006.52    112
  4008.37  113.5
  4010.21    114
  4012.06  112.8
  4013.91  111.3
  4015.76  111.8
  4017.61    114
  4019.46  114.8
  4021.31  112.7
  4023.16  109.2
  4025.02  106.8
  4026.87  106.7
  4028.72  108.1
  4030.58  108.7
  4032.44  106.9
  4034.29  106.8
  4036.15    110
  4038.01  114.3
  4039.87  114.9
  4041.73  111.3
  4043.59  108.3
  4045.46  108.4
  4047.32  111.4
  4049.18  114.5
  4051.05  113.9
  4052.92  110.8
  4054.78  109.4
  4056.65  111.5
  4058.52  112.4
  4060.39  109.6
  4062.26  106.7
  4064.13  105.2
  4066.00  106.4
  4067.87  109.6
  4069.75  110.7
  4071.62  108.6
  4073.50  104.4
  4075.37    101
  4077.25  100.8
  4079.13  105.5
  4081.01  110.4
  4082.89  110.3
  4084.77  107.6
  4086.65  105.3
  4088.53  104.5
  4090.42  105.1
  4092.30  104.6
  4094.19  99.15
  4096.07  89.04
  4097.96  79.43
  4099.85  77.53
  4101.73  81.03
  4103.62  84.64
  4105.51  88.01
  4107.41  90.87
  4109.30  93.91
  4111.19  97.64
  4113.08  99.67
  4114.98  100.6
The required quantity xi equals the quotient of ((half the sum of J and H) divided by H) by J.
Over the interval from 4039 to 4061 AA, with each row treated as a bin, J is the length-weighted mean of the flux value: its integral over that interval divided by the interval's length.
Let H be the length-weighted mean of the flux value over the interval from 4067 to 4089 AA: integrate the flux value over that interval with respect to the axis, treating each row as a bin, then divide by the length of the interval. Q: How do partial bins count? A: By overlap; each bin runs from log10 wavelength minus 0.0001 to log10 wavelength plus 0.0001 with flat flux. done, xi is 0.0092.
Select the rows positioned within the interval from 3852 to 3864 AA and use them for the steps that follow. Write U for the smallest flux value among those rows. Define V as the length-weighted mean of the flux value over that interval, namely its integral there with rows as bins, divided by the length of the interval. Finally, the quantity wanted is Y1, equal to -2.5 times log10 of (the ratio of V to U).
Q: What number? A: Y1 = -0.086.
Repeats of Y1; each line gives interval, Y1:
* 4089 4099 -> -0.202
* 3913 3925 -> -0.016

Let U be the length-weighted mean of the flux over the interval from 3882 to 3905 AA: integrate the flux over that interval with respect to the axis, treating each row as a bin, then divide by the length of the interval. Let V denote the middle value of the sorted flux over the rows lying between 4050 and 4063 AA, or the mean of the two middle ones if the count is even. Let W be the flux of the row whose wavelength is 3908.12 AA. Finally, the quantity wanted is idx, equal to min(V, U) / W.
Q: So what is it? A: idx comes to 0.78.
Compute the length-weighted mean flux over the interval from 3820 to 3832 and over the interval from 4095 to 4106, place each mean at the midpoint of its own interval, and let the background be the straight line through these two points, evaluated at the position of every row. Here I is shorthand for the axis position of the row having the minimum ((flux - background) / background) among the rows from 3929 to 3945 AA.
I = 3933.40 AA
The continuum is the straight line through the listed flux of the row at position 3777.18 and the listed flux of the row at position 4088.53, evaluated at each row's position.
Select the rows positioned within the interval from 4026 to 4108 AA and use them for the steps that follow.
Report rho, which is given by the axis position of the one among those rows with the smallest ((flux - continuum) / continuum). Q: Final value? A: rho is 4099.85 AA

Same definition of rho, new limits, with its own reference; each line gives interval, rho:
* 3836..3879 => 3836.79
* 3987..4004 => 3997.31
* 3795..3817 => 3798.11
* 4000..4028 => 4026.87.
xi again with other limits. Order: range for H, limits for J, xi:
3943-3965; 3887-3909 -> 0.0117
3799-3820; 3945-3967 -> 0.0117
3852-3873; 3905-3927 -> 0.0103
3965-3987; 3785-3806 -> 0.0129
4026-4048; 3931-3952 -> 0.0105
